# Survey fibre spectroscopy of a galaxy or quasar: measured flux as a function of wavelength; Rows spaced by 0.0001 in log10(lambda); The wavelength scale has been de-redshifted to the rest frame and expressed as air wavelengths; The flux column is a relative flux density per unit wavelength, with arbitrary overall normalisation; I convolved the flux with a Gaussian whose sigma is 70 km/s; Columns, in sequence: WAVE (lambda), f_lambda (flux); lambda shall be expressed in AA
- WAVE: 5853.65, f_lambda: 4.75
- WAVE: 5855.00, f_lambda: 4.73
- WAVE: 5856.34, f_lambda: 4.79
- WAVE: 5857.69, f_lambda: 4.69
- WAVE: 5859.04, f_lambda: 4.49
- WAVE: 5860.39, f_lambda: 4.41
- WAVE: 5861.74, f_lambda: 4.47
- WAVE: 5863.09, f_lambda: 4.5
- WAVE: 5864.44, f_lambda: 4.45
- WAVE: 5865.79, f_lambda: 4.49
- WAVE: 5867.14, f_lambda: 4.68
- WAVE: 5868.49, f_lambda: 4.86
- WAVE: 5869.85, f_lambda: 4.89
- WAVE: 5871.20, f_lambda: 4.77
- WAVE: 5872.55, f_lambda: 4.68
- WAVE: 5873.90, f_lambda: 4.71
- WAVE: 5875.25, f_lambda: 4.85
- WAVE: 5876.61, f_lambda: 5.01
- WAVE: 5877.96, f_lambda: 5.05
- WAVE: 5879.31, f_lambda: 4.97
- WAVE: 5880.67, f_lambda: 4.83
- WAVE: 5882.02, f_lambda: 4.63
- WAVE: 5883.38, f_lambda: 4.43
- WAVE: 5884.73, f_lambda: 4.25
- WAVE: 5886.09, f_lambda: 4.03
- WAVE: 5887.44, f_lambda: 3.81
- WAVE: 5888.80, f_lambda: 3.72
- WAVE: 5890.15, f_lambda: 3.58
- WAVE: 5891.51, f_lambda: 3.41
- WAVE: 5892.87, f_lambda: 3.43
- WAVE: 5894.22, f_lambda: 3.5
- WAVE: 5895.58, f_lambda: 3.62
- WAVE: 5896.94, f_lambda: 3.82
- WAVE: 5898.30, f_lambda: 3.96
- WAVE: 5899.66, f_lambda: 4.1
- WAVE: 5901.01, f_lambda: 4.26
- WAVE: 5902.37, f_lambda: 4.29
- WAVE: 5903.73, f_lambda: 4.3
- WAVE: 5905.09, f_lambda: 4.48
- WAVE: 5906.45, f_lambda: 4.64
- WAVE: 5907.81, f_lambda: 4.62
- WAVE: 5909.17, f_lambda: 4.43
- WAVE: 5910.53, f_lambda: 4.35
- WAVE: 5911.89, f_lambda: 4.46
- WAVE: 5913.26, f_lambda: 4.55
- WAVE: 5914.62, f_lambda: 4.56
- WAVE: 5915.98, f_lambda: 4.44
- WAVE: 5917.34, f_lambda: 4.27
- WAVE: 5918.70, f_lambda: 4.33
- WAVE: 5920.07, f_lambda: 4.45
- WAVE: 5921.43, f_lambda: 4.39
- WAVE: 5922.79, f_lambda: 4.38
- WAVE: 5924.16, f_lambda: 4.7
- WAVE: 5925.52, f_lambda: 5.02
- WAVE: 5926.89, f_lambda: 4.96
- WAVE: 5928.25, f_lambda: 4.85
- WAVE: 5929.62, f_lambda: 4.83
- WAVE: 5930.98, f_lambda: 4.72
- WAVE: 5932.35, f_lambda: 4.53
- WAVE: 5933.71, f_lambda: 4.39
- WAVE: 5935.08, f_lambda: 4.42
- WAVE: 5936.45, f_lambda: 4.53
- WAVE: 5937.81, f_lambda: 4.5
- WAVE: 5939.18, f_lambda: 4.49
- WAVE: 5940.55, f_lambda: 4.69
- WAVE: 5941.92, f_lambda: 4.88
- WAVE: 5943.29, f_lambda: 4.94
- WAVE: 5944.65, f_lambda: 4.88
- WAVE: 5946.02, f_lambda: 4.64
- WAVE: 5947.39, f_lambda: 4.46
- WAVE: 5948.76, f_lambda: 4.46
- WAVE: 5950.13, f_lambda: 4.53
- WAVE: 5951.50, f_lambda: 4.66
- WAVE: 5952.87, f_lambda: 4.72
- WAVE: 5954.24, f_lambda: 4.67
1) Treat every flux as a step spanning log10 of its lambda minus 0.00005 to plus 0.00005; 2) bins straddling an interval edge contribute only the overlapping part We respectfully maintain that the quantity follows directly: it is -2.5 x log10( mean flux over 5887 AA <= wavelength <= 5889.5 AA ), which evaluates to -1.44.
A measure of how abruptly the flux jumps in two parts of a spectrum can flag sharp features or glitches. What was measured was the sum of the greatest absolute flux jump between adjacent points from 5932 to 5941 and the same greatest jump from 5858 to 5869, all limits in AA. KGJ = 0.390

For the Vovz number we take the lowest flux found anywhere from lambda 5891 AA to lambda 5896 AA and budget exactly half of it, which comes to 1.7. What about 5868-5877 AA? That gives 2.3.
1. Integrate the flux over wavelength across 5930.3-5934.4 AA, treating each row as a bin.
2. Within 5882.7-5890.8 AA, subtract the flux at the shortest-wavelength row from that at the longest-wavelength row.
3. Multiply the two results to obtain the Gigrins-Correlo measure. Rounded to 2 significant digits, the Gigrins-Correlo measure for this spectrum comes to -16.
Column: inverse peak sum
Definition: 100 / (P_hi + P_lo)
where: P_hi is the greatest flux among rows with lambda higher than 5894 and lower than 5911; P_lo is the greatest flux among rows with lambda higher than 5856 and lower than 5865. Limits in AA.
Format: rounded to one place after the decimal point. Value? 10.6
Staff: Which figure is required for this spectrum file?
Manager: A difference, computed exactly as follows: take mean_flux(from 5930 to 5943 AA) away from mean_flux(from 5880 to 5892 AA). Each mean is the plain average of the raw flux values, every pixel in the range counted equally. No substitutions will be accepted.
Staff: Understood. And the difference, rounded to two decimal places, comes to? -0.50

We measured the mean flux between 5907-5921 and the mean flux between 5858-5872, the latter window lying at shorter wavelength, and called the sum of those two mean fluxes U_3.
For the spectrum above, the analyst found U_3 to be 9.05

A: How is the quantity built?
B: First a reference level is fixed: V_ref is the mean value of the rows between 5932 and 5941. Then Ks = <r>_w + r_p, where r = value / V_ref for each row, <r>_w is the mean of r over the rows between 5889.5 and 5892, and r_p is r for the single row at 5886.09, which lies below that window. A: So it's 1.67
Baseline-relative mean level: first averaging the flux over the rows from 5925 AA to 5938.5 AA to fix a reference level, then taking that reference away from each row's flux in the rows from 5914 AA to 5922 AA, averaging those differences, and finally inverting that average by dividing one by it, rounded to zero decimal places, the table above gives -4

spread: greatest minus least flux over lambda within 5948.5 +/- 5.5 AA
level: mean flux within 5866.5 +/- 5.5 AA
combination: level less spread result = 4.16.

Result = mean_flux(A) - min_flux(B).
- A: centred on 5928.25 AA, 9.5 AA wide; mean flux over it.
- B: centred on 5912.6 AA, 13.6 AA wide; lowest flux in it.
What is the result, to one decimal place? 0.5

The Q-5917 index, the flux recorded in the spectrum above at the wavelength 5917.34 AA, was 4.27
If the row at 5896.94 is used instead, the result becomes 3.82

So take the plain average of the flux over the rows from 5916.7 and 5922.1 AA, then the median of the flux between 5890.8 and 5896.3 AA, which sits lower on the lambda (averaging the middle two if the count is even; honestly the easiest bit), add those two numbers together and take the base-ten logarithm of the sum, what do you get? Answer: 0.893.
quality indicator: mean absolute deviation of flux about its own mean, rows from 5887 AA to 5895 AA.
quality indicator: 0.128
